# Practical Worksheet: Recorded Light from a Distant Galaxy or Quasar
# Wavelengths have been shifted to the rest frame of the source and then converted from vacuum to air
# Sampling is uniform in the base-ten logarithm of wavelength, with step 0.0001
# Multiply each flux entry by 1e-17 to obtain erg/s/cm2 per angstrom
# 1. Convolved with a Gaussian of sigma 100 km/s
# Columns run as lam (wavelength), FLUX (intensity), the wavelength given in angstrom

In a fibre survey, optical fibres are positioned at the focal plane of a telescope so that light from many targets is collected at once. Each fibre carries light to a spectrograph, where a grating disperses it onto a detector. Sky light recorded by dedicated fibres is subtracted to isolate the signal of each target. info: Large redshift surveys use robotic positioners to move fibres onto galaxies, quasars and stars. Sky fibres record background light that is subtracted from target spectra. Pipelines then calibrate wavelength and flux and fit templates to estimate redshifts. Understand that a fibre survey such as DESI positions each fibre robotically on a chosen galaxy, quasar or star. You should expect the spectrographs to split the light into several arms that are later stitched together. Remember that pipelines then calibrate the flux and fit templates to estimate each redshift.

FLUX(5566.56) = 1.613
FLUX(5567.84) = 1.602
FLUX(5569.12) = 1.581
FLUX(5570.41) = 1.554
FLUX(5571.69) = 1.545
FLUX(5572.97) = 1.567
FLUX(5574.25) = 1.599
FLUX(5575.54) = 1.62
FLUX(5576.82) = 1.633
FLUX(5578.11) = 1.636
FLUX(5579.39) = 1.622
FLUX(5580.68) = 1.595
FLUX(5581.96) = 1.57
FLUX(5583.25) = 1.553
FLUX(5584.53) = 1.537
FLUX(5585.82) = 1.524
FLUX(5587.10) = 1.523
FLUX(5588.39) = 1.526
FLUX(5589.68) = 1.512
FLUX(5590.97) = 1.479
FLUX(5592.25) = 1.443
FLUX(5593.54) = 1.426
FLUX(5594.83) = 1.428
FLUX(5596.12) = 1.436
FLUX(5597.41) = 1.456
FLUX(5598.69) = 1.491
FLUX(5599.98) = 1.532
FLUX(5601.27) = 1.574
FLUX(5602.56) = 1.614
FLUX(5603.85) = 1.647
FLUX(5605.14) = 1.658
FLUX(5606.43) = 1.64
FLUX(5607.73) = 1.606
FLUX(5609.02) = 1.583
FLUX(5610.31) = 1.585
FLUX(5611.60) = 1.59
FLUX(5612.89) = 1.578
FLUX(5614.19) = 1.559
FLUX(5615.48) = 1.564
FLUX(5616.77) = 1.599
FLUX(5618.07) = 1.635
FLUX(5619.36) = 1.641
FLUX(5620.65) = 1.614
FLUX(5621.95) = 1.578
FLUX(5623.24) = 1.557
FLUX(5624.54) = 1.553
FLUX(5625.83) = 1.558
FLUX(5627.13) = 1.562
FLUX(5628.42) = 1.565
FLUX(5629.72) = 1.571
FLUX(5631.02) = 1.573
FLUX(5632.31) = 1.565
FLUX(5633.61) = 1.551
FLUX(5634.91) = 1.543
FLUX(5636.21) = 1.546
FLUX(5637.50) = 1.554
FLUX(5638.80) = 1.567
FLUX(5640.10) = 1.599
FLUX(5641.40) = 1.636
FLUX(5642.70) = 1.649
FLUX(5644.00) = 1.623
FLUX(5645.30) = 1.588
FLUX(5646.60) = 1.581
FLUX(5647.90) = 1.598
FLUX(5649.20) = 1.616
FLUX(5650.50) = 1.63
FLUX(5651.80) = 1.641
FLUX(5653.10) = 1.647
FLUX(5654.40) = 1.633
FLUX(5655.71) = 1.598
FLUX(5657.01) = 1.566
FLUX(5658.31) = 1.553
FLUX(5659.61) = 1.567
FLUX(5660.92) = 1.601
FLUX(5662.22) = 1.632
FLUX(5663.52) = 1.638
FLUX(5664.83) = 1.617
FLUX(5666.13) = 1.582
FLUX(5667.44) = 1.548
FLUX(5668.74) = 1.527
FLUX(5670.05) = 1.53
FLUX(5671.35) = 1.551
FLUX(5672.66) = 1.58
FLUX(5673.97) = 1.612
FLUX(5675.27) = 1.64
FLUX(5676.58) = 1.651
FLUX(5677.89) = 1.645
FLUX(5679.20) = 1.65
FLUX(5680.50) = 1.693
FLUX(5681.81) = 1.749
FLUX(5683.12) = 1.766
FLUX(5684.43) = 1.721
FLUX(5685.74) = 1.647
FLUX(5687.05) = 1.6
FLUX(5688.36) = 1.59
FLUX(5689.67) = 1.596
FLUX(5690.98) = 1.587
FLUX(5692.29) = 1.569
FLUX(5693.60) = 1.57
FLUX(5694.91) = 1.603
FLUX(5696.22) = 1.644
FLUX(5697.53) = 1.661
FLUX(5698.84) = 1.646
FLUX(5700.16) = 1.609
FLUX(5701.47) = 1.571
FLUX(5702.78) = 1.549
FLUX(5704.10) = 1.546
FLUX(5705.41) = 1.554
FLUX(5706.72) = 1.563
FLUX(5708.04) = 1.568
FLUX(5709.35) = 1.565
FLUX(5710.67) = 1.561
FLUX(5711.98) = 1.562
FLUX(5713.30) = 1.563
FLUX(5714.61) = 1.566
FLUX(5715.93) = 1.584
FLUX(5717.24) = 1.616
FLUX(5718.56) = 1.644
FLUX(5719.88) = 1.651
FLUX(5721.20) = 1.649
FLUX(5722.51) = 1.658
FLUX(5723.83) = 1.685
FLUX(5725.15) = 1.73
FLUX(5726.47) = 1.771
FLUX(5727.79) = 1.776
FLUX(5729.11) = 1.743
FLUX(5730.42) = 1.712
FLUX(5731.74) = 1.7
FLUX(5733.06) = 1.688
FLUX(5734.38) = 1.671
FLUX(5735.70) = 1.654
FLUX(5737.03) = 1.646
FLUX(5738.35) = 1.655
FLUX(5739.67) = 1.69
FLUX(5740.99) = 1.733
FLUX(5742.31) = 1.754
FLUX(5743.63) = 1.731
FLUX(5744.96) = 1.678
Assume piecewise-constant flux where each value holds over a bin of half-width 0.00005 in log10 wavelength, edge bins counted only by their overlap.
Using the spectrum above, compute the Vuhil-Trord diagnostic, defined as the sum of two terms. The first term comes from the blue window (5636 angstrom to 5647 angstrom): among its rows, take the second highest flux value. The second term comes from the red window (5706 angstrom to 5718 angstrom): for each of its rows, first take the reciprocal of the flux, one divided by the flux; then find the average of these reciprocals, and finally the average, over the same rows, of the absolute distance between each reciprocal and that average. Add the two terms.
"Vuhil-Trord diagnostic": 1.64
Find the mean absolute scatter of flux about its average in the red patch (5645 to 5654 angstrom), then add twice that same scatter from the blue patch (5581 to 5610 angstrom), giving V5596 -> 0.14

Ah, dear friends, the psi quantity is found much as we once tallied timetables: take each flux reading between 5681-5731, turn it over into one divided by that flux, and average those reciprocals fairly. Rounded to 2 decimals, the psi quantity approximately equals 0.61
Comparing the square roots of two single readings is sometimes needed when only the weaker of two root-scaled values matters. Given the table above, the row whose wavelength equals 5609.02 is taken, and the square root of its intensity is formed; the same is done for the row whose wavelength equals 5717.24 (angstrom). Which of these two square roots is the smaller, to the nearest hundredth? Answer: 1.26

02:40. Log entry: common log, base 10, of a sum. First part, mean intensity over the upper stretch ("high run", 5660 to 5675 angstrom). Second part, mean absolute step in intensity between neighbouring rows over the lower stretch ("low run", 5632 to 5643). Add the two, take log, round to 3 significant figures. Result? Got 0.204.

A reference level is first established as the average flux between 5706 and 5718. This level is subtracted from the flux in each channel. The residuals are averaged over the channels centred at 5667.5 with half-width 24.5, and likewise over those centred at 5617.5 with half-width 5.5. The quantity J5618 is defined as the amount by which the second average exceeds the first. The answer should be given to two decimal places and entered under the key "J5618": -0.02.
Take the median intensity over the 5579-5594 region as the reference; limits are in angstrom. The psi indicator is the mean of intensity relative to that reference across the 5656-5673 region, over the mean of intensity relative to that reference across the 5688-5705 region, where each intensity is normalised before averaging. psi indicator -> 0.99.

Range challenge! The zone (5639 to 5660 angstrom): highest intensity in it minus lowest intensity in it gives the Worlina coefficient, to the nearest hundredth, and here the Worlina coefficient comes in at 0.10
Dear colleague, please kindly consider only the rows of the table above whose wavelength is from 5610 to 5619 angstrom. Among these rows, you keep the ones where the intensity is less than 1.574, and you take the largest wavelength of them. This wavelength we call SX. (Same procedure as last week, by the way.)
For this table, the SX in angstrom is 5615.48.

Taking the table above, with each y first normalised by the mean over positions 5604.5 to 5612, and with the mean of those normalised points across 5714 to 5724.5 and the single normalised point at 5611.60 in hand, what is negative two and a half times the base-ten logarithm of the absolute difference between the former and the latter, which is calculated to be 4.0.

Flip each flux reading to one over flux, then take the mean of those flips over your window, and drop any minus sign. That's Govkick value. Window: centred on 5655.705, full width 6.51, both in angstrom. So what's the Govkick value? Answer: 0.626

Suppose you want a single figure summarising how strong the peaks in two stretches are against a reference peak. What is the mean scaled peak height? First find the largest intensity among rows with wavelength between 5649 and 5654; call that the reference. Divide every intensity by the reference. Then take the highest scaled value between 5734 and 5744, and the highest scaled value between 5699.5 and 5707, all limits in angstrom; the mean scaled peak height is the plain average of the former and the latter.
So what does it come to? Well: 1.02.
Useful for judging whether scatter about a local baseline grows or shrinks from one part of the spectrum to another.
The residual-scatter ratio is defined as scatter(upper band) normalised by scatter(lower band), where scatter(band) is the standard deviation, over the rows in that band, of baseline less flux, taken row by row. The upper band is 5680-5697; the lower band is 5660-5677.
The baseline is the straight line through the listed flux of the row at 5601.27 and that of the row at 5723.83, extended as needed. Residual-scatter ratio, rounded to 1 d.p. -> 1.7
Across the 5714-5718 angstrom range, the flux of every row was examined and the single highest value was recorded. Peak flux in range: 1.616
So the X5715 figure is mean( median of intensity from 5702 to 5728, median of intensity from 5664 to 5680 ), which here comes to 1.59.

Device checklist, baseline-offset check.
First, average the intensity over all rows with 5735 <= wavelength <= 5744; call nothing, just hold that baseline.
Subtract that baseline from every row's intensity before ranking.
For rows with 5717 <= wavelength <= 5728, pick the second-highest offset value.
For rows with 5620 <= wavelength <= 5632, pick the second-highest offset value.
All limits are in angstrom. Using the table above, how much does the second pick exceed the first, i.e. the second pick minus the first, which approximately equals -0.19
